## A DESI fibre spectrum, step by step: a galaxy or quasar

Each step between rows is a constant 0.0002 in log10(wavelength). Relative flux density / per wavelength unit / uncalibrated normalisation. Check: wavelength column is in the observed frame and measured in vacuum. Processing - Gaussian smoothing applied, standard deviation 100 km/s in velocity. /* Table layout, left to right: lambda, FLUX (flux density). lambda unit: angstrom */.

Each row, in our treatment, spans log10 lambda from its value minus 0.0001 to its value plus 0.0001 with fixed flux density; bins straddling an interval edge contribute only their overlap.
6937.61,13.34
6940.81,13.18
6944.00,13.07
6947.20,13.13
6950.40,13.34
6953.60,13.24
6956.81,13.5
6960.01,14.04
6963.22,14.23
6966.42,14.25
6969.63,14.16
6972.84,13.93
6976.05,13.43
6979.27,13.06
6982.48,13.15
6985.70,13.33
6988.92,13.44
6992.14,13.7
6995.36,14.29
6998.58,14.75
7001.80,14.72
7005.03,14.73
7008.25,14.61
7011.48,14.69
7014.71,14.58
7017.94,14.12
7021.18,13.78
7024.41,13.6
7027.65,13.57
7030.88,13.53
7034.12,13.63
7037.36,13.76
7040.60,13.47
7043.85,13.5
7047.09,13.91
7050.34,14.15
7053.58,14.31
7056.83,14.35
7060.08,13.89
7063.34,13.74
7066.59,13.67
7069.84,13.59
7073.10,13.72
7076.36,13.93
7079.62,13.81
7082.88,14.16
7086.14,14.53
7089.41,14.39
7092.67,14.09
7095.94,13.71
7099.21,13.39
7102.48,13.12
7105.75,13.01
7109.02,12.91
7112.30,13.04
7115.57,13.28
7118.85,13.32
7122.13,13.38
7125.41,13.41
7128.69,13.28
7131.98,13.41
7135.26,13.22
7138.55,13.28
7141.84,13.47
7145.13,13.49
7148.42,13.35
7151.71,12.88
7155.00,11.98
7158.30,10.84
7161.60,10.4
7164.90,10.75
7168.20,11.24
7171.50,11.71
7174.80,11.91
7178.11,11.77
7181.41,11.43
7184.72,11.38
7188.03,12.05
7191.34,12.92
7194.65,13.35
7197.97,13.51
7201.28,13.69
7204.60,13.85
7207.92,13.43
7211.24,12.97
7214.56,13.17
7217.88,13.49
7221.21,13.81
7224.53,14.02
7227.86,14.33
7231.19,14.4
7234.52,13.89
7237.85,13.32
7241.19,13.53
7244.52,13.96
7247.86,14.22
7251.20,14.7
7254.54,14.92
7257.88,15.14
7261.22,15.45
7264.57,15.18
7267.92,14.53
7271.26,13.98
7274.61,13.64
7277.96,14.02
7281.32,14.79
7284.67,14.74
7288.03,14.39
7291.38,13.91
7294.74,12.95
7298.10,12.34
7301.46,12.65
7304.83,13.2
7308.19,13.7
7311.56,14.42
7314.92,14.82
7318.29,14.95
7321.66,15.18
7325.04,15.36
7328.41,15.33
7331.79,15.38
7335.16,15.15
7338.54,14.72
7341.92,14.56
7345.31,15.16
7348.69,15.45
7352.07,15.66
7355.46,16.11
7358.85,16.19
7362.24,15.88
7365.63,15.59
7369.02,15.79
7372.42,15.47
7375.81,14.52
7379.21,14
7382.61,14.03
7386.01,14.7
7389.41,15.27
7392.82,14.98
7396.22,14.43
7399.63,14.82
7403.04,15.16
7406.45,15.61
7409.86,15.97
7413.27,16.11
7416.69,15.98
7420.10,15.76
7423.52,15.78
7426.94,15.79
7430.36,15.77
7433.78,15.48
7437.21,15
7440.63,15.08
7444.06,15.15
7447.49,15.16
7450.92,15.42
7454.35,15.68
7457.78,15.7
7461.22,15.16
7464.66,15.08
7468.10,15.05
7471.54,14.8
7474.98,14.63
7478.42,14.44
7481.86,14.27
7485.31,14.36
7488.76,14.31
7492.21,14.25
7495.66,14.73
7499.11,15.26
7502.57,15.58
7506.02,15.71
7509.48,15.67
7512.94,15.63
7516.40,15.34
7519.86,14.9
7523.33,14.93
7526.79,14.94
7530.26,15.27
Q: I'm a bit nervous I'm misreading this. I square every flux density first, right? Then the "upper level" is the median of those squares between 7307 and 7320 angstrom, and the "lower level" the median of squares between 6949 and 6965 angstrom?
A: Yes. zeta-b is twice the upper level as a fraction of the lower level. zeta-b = 2.35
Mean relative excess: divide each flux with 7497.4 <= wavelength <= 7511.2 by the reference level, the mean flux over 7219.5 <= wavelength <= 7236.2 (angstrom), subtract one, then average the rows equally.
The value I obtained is 0.104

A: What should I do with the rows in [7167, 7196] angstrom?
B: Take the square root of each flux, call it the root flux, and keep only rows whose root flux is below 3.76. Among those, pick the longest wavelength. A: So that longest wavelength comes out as 7194.65 angstrom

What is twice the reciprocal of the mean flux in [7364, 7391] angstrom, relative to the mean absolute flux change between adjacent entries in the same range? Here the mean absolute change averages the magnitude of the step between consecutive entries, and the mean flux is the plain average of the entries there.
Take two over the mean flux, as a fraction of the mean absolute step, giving 0.29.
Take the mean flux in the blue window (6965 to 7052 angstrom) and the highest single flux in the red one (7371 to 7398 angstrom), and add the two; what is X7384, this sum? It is 29.4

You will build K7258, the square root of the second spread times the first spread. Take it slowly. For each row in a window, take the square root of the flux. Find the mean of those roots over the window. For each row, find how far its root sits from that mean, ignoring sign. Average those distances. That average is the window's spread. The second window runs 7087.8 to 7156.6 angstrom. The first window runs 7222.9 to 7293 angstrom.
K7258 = 0.049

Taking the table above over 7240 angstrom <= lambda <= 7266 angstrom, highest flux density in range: 15.45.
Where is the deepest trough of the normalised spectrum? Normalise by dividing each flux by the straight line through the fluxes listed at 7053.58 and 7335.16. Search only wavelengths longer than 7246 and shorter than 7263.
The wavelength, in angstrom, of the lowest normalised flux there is 7247.86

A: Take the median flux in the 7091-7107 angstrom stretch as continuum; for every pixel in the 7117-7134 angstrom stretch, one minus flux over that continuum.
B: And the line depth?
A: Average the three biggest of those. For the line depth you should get 0.00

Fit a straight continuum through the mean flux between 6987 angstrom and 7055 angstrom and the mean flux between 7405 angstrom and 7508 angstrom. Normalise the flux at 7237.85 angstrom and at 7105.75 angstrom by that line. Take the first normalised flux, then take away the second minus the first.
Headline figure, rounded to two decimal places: 0.91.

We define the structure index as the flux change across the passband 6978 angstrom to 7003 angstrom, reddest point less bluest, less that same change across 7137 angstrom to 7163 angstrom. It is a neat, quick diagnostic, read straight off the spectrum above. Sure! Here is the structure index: 4.5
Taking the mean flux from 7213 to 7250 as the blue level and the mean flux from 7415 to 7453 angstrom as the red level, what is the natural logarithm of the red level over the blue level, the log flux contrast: 0.11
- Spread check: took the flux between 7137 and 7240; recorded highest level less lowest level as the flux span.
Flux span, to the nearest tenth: 4.0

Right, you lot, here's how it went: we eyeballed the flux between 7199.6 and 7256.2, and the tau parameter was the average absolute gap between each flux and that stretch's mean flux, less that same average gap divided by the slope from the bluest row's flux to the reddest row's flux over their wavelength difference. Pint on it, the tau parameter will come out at -18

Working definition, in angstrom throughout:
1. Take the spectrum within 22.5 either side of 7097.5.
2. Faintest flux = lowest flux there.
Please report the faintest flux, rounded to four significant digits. 12.91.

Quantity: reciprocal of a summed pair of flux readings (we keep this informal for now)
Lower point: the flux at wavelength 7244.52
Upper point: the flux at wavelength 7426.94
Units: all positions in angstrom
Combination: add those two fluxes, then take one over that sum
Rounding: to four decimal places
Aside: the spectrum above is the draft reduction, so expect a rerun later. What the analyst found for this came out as 0.0336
